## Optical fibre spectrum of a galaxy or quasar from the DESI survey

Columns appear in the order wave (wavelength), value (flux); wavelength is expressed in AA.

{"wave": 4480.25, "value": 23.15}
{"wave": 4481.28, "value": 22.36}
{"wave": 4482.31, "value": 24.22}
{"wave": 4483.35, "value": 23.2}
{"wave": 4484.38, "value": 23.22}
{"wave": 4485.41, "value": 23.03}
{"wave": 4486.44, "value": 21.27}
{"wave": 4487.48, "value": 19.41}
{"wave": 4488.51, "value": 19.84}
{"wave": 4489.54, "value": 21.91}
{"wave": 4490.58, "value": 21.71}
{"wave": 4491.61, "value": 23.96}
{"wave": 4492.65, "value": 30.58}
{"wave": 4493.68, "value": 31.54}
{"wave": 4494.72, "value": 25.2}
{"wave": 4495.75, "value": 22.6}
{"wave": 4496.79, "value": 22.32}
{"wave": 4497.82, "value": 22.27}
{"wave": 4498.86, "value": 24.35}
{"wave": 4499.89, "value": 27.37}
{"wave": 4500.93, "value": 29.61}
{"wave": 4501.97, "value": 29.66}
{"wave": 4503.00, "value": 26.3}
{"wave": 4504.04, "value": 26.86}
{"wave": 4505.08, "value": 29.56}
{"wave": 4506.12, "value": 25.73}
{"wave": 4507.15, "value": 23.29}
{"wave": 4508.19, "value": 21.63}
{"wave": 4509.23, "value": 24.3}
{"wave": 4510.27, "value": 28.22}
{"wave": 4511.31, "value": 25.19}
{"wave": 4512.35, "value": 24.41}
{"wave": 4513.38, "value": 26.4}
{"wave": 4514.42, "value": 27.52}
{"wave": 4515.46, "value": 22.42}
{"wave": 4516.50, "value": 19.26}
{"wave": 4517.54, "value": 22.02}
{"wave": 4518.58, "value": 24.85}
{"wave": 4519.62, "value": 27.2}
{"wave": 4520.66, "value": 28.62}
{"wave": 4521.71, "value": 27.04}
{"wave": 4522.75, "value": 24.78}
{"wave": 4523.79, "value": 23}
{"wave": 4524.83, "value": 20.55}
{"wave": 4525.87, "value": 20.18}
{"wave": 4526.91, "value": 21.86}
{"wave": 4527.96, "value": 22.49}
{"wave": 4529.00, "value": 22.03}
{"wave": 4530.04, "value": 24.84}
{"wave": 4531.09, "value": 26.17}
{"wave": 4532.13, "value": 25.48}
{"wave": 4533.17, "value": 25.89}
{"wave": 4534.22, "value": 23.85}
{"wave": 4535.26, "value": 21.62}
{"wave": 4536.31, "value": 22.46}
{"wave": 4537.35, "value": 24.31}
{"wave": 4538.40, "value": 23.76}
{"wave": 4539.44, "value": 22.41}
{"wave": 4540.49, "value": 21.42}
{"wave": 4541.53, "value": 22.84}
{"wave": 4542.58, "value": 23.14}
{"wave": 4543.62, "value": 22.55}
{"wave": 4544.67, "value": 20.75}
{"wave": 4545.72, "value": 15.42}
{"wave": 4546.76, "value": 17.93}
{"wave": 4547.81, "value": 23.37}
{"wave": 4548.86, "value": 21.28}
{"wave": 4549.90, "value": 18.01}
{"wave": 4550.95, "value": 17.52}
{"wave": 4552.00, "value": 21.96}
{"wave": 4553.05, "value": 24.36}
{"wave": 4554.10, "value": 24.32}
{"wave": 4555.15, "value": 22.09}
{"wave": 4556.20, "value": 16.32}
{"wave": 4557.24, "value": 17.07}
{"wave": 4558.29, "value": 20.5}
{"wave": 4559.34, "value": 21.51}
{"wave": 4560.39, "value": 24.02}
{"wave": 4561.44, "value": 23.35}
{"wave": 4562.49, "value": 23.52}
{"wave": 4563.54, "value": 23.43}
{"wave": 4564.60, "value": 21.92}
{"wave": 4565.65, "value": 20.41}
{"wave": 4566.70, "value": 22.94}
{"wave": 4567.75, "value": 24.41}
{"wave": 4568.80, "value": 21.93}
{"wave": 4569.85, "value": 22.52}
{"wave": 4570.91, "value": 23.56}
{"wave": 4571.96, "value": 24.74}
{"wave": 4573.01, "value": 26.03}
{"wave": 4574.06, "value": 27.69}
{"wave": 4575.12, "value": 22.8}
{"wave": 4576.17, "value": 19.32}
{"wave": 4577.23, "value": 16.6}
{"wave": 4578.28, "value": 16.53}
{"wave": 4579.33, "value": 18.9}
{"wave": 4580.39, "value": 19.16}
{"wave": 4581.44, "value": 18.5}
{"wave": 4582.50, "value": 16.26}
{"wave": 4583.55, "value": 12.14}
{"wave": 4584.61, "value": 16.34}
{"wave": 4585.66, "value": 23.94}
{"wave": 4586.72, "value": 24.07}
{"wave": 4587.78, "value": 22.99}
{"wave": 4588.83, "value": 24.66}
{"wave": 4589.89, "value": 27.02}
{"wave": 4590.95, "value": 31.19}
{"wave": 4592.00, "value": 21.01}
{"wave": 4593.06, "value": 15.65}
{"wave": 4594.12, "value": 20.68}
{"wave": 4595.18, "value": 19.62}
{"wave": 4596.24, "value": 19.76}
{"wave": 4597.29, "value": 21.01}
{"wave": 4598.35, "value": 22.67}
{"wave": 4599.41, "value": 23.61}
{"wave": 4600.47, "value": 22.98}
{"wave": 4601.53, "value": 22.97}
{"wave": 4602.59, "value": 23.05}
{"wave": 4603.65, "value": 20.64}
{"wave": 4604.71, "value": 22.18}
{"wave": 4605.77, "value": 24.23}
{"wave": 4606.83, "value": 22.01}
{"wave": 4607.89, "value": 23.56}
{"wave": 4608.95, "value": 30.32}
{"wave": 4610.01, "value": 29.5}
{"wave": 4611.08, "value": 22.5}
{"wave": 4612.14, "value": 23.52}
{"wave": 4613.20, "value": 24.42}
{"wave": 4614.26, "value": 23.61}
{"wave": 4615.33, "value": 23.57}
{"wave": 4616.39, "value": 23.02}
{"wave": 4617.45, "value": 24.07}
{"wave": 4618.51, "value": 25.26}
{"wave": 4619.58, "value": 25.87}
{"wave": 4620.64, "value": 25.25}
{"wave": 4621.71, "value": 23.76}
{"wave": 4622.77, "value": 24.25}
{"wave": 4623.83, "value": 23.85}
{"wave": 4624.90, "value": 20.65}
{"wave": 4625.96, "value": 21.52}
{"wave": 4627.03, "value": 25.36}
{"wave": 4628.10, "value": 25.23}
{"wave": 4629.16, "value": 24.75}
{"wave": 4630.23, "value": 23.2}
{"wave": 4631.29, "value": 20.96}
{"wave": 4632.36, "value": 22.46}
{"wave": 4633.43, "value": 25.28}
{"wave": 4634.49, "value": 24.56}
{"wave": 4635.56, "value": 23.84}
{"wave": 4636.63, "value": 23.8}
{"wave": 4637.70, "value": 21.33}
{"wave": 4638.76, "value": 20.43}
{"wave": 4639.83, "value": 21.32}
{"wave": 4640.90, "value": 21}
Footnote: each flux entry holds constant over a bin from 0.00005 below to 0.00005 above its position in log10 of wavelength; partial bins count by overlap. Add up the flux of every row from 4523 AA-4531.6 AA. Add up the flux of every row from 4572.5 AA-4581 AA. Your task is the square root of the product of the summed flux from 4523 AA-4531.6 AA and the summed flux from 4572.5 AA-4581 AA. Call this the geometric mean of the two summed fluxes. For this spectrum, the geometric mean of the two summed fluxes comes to 174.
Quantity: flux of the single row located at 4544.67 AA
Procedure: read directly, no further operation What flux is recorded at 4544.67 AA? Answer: 20.75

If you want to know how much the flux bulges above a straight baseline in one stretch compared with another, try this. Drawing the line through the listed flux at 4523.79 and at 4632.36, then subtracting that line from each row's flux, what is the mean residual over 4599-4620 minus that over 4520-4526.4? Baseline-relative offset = 0.4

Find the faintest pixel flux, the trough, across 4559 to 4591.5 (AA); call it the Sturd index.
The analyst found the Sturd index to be 12.14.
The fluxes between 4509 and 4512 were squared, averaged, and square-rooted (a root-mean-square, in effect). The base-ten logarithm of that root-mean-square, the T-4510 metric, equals 1.41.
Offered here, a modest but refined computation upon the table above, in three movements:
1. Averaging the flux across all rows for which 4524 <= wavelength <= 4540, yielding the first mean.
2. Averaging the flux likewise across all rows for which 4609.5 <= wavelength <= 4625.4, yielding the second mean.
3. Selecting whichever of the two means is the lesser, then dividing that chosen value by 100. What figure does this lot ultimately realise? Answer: 0.232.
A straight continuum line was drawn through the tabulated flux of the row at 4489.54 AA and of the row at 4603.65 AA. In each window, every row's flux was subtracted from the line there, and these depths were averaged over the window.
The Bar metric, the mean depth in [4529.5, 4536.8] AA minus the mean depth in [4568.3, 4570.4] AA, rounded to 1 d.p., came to -1.7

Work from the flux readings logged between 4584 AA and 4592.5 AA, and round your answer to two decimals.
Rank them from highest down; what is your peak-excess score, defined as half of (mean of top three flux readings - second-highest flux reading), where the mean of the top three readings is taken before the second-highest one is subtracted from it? 0.30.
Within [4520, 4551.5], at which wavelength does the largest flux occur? 4520.66 AA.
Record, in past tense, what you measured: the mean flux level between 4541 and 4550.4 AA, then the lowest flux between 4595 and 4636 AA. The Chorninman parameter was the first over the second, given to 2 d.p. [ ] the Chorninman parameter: 1.05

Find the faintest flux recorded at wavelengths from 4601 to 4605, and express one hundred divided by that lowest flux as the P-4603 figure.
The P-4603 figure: 4.8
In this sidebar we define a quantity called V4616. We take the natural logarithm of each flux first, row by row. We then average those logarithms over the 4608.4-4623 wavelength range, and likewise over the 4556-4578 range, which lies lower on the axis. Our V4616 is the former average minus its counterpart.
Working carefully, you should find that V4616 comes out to 0.12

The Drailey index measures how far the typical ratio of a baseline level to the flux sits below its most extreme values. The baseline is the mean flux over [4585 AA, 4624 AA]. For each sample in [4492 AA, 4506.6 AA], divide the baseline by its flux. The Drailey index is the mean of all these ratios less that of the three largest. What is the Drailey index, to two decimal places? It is -0.16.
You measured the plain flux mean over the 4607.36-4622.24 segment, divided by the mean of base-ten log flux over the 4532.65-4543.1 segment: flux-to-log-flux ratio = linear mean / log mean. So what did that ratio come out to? 18.2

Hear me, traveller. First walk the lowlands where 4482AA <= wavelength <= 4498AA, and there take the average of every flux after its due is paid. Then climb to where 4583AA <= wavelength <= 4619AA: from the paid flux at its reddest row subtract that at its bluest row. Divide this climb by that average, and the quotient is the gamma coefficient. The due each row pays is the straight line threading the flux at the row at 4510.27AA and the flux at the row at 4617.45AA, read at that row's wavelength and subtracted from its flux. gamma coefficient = -2.6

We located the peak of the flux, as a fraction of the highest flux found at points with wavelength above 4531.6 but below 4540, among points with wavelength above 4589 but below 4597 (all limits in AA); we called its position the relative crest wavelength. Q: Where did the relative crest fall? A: 4590.95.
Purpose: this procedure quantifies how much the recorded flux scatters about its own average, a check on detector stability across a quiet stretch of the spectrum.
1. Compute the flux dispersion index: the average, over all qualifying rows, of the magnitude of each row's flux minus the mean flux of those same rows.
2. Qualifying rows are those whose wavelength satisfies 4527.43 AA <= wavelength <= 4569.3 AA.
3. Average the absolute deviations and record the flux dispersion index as 1.9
